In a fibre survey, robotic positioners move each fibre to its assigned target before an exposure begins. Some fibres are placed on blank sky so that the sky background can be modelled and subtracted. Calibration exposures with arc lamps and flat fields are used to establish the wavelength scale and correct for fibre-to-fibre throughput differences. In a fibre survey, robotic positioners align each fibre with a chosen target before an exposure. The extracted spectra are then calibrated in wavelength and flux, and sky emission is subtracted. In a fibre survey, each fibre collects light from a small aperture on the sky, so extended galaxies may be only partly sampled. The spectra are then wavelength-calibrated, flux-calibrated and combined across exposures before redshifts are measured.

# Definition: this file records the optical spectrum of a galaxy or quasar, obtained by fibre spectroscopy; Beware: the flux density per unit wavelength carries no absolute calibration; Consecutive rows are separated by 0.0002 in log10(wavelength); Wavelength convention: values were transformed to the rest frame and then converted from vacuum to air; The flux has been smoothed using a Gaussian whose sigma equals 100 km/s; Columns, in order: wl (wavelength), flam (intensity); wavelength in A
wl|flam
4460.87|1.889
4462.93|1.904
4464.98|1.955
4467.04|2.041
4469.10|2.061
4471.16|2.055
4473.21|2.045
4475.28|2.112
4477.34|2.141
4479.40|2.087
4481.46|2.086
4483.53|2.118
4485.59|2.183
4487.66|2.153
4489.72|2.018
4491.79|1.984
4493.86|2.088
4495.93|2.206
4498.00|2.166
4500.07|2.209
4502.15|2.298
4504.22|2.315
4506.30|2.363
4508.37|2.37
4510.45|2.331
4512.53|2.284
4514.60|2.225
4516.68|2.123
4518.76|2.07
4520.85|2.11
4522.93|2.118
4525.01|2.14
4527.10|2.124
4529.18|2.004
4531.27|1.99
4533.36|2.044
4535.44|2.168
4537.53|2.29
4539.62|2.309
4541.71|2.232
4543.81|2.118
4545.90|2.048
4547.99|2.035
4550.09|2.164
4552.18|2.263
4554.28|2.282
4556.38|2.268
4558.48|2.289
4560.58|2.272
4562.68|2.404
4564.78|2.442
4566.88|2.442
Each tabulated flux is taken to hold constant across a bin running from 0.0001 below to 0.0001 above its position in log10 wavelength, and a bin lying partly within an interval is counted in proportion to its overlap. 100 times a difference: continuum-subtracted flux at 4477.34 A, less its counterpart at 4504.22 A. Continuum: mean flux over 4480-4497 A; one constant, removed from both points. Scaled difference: -17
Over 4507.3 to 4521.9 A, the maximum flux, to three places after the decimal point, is 2.370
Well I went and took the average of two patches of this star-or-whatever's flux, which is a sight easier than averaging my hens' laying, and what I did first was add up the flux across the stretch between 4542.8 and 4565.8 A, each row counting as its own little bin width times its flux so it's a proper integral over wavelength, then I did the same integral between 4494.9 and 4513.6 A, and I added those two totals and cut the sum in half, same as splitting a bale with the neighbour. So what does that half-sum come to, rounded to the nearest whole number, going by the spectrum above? 47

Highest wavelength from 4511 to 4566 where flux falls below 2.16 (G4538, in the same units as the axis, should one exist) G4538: 4547.99 A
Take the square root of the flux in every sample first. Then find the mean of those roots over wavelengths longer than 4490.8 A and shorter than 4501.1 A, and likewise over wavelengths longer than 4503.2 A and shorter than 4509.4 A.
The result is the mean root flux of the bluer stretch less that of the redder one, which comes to -0.073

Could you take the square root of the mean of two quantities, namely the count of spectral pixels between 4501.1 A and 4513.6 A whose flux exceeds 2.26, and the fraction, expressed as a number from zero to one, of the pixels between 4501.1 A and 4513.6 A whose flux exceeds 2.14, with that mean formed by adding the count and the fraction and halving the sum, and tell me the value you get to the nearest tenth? 1.9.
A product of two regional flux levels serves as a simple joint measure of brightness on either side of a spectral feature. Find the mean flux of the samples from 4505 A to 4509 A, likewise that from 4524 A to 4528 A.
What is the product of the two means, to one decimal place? 5.0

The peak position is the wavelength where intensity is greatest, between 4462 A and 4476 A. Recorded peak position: 4475.28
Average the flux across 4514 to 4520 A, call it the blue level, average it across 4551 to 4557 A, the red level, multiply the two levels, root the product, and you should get 2.20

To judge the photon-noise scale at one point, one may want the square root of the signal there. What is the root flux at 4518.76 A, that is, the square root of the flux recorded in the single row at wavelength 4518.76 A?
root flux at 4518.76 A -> 1.44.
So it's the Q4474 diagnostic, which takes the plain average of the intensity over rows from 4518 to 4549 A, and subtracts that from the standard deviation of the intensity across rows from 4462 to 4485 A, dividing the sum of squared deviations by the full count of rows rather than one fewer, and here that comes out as -2.05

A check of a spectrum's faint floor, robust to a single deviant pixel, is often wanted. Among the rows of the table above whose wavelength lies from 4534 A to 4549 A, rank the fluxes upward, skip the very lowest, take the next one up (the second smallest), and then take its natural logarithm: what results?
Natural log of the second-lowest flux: 0.717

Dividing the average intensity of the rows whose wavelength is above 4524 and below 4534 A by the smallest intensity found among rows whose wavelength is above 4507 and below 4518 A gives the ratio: 0.97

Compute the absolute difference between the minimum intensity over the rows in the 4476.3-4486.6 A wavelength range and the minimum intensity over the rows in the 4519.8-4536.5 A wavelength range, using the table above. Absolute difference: 0.10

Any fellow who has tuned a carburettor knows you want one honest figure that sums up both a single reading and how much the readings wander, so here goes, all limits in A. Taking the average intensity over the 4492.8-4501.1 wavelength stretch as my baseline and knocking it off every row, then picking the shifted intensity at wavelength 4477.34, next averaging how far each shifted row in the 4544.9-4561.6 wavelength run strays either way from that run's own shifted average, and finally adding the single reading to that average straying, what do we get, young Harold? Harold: 0.064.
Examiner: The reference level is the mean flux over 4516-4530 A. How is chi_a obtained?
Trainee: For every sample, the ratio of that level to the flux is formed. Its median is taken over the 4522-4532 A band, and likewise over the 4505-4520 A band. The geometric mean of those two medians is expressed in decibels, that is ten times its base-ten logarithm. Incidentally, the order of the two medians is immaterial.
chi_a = -0.20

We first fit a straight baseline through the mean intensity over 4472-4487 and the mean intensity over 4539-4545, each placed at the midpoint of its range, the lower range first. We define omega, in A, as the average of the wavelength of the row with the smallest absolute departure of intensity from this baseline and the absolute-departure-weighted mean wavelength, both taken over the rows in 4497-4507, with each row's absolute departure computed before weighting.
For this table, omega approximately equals 4500.9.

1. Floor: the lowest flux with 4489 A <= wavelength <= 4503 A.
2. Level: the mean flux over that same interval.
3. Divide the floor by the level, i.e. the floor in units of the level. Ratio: 0.928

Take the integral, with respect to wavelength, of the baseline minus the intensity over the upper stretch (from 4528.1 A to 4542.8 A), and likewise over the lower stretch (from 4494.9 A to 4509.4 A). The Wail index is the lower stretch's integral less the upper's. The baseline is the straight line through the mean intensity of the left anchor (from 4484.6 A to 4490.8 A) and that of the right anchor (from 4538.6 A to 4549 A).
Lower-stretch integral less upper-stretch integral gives -2.1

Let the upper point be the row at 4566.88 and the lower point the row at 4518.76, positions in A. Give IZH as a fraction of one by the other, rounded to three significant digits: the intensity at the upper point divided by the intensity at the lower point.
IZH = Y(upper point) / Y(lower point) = 1.18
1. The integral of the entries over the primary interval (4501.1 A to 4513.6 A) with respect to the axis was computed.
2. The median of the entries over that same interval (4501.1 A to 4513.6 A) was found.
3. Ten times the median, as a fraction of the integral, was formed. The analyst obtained 0.80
